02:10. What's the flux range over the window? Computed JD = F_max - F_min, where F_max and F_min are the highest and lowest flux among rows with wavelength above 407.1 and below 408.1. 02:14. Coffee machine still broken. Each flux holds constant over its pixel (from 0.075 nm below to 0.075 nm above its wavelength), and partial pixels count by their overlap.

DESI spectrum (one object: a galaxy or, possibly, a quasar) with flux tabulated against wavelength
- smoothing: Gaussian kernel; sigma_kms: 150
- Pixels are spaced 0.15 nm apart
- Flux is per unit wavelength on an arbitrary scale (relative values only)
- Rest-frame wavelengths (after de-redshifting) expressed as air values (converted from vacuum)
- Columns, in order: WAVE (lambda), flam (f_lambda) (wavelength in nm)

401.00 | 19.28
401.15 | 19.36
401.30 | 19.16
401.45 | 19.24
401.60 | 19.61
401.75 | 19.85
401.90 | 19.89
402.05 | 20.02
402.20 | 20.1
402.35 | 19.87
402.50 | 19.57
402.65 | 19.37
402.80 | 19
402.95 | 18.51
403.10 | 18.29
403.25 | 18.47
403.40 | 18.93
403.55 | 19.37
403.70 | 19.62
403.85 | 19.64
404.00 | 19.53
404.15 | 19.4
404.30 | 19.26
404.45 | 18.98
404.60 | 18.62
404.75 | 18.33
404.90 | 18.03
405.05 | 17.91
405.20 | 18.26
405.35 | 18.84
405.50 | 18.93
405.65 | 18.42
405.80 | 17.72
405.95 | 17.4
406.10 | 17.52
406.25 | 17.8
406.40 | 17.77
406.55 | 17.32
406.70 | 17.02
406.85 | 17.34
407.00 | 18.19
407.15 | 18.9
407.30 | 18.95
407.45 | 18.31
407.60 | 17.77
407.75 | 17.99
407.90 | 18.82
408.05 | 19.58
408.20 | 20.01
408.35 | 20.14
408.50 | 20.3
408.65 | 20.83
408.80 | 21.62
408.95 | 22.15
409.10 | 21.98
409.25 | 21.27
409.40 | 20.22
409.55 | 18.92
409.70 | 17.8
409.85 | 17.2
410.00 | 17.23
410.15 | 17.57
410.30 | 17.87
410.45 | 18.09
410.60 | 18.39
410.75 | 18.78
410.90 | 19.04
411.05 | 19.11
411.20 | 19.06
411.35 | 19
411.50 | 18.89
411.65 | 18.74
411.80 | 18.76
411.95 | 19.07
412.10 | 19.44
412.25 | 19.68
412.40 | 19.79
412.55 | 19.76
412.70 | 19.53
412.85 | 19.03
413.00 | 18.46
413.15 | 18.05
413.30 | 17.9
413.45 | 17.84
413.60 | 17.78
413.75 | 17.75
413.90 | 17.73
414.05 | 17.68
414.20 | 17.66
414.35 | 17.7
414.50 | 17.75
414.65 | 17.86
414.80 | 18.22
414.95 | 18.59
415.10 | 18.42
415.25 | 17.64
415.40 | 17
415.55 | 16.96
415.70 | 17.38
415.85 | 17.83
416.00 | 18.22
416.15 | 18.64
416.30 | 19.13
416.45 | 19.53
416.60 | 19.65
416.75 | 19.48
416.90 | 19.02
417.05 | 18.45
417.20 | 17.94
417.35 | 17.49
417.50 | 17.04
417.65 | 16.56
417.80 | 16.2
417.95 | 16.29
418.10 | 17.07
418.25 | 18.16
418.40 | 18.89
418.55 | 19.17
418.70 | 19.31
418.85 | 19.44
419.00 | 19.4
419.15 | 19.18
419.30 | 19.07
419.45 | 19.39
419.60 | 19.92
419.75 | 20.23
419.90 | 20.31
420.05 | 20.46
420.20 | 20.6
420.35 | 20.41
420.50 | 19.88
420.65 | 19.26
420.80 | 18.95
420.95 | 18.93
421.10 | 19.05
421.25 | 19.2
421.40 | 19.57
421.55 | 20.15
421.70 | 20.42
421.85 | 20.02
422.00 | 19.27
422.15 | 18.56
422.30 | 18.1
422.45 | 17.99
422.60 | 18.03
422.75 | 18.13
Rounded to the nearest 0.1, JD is 1.8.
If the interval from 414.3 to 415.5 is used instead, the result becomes 1.6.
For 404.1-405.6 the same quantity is 1.5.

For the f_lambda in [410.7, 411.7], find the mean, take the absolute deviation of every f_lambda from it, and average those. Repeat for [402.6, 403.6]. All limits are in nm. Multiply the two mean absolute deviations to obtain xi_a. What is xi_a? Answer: 0.04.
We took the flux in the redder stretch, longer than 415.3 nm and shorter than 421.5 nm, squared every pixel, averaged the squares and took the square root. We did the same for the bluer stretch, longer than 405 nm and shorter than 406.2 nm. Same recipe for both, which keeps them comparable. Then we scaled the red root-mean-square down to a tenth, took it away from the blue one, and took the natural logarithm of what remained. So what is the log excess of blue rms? 2.79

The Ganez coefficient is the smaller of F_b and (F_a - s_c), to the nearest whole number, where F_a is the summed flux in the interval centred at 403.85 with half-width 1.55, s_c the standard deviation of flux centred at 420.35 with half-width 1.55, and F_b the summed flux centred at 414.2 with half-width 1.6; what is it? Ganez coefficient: 377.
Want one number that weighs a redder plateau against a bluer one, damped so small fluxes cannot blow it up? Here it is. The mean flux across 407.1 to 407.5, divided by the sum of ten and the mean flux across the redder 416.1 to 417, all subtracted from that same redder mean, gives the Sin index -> 18.6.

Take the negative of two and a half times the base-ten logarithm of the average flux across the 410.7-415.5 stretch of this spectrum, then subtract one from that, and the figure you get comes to -4.17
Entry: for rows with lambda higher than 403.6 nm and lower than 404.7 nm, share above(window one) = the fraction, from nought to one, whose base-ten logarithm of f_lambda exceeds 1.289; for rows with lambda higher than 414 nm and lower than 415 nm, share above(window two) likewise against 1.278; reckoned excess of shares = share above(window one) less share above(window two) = 0.43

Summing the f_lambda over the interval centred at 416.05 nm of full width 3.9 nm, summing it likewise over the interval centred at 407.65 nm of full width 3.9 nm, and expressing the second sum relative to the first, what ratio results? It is 1.06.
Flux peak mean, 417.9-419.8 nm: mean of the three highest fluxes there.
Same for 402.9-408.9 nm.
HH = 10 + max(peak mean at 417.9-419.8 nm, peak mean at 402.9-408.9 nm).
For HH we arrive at 30.9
